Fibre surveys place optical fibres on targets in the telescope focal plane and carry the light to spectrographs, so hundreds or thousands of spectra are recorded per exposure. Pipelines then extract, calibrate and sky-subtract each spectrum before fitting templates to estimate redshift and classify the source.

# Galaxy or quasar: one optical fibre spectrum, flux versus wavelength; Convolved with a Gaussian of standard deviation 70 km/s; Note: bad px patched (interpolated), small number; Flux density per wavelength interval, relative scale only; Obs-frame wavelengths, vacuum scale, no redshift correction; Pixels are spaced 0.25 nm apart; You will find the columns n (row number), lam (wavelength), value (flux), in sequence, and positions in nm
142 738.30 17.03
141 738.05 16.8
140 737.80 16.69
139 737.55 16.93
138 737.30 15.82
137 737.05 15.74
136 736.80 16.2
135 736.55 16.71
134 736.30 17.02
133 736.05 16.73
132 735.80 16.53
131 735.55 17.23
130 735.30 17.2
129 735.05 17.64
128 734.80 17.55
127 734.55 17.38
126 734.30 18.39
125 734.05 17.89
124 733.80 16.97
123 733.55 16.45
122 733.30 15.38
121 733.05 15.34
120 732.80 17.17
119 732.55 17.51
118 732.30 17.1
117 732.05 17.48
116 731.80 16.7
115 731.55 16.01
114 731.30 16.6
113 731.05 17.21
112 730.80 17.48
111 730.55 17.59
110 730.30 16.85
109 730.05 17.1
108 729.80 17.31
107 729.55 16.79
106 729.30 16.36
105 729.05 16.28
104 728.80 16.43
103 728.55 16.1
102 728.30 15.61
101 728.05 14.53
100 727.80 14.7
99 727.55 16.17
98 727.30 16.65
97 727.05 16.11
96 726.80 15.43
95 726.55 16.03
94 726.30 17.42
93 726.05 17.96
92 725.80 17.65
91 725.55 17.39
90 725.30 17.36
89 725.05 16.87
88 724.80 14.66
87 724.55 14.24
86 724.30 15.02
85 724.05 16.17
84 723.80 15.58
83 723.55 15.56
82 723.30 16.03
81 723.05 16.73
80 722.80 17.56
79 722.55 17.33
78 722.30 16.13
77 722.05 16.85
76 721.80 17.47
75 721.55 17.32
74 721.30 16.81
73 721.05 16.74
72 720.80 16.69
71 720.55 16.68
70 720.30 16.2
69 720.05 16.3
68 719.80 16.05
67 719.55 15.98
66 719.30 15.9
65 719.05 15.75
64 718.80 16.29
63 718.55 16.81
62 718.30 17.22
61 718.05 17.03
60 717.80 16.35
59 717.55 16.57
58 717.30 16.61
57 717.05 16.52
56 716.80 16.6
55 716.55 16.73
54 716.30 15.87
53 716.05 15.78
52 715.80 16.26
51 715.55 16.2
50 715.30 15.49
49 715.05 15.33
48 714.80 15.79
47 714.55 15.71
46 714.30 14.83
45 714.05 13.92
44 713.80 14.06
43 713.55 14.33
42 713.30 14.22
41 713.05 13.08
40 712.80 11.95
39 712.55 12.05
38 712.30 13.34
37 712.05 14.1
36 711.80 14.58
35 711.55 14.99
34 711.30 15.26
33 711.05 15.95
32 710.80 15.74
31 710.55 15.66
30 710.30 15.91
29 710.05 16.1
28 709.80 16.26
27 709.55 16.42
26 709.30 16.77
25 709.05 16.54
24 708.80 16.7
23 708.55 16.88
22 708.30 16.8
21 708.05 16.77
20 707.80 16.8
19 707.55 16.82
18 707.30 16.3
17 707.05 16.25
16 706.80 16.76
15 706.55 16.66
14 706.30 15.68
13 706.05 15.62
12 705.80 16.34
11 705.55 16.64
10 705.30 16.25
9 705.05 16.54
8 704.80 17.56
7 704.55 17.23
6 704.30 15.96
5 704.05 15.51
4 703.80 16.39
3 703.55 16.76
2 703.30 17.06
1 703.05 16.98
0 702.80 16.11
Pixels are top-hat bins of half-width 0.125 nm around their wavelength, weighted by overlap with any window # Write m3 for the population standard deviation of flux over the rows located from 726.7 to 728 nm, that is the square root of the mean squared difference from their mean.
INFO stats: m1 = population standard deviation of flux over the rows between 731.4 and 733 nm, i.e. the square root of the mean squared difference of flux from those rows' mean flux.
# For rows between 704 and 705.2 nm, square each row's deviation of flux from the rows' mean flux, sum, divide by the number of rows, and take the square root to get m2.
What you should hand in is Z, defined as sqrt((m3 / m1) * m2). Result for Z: 1.0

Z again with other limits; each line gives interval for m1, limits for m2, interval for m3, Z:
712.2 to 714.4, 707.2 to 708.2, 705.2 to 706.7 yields 0.3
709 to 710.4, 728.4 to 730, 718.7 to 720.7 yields 0.6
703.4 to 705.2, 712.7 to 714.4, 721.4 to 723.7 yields 1.0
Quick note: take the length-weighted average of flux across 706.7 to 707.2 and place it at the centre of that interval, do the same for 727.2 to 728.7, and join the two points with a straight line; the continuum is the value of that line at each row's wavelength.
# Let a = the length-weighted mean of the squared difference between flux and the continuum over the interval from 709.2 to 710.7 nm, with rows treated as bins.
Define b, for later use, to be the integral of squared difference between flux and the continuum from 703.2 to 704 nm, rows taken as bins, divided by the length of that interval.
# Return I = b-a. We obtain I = 0.0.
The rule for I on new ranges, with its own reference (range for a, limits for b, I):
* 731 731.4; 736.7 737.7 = -0.9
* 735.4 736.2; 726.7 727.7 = -2.1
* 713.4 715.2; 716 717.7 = -2.1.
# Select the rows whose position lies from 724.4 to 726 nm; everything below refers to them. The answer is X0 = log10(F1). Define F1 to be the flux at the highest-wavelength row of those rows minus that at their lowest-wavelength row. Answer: 0.53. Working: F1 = 3.41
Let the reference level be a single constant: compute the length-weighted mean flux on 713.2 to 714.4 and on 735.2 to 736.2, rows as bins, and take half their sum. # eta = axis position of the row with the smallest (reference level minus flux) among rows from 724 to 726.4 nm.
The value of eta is 726.05 nm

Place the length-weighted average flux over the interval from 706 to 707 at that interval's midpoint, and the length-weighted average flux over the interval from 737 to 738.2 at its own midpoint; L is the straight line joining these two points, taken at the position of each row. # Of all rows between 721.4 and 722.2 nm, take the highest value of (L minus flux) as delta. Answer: -0.5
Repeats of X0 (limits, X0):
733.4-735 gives 0.04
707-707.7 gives -0.24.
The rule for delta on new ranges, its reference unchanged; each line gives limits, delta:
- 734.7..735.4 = -0.8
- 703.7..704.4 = 0.7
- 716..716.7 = 0.5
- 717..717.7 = -0.2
